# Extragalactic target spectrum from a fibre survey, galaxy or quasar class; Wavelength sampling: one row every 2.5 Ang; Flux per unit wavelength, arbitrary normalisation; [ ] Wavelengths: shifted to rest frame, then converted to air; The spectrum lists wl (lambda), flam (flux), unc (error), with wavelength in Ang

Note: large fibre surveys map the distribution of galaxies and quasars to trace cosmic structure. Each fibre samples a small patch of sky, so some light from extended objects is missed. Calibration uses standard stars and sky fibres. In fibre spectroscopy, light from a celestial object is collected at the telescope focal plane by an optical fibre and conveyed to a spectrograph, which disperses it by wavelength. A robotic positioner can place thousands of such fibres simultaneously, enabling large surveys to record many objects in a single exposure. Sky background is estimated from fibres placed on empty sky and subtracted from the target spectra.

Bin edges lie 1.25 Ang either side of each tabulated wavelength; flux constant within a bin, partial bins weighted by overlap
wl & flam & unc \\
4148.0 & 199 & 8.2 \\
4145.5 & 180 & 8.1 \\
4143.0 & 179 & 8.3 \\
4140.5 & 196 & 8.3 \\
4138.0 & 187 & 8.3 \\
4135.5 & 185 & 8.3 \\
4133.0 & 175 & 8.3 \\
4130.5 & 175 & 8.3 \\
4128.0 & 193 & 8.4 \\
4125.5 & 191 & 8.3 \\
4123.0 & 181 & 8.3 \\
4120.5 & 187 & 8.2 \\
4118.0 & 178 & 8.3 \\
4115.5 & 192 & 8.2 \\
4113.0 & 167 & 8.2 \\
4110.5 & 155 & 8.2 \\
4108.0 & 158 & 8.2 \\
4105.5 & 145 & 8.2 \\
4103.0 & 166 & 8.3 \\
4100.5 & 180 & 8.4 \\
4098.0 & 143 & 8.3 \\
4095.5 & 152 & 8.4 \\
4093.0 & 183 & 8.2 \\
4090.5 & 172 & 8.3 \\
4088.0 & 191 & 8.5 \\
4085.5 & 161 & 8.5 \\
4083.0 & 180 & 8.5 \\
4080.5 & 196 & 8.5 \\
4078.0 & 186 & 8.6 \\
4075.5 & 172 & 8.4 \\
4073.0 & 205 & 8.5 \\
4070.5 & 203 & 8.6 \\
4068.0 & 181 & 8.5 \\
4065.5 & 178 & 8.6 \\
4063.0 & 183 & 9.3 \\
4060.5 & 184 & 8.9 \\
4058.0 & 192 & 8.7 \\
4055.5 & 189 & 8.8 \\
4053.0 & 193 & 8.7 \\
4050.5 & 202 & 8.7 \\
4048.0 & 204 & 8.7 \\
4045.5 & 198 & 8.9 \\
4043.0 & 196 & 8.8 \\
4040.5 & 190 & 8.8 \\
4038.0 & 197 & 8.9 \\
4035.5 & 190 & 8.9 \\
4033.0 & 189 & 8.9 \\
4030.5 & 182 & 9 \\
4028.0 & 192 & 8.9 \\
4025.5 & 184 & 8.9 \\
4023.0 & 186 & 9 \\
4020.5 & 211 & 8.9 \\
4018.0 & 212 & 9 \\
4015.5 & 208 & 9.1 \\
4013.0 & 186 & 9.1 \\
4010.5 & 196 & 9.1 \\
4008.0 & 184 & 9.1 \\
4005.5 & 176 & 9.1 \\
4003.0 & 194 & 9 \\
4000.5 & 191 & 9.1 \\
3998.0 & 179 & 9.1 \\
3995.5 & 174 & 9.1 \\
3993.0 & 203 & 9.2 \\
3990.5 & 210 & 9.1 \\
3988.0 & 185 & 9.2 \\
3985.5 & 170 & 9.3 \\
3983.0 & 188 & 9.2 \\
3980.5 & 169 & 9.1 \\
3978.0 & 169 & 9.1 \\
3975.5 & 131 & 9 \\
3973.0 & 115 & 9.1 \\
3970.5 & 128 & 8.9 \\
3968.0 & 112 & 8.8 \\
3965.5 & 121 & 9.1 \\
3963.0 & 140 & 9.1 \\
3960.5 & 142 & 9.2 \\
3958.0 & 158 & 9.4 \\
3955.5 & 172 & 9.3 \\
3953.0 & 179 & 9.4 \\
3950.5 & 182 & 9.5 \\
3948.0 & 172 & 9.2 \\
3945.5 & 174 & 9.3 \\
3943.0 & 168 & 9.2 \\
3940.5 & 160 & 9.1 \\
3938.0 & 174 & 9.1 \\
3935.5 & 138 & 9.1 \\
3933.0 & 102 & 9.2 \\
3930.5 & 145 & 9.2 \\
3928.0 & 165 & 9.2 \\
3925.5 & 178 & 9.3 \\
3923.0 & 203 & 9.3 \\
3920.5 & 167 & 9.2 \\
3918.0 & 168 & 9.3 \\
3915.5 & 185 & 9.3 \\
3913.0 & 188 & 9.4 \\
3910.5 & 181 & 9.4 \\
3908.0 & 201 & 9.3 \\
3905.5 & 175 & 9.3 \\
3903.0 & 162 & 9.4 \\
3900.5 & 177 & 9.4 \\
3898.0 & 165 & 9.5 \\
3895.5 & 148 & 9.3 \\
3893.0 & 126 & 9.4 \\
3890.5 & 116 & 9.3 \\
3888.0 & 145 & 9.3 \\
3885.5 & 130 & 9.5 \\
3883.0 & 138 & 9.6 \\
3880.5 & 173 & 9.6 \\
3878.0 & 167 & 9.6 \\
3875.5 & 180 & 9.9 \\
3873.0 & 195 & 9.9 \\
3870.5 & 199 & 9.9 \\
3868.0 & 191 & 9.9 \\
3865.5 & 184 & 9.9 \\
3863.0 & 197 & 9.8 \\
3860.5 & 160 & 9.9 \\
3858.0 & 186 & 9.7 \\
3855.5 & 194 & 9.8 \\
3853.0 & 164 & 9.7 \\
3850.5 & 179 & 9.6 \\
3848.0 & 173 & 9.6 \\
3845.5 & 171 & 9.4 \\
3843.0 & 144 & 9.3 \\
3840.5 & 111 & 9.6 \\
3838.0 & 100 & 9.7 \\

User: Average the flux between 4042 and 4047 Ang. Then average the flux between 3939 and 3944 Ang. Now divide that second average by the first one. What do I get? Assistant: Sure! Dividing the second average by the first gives 0.832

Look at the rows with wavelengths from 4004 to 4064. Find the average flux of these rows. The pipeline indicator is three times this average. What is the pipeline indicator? 578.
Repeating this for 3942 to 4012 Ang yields 502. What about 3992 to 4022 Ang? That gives 578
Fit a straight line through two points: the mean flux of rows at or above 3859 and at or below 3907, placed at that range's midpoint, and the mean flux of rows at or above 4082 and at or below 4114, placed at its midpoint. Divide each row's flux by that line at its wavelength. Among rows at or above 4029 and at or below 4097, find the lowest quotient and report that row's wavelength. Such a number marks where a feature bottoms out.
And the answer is 4095.5 Ang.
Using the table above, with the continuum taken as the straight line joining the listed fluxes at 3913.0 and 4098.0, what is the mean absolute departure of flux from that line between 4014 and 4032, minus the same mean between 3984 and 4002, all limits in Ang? 16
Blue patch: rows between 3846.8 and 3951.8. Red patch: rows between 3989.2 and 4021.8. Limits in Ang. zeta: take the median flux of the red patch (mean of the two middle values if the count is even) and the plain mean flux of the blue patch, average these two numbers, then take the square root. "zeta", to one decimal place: 13.5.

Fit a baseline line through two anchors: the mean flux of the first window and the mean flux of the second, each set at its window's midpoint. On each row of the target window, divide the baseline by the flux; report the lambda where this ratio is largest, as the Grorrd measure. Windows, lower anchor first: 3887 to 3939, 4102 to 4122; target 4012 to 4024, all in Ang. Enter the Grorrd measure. 4023.0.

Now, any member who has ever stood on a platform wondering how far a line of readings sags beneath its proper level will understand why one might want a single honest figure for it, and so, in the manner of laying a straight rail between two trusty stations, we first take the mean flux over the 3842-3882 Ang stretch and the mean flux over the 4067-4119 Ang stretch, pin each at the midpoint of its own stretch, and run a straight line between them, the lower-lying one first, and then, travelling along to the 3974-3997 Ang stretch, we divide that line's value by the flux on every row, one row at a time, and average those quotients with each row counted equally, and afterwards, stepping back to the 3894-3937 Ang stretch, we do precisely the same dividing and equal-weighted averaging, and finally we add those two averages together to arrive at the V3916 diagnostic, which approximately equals 2.10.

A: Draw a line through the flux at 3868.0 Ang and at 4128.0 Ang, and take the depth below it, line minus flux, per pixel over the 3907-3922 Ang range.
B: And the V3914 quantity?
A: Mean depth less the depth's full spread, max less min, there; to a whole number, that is -24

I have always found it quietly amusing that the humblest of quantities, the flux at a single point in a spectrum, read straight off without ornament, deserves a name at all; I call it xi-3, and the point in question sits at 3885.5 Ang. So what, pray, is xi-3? 130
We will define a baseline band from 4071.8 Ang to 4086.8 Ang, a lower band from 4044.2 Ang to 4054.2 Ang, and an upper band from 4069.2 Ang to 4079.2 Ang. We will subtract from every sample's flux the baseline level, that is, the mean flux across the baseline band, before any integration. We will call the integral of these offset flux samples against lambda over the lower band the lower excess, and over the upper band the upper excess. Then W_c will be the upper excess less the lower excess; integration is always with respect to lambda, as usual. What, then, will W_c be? -78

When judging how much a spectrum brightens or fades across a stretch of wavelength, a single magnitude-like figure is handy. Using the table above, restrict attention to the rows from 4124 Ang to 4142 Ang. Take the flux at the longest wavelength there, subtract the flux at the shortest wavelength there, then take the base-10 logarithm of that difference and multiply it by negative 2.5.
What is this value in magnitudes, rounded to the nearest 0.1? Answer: -1.7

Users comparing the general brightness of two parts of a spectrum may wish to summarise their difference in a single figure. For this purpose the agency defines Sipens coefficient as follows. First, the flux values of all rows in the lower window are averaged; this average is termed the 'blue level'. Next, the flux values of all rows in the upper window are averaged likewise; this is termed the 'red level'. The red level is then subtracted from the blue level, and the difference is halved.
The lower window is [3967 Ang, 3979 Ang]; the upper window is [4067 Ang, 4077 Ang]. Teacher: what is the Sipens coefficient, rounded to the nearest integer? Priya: -30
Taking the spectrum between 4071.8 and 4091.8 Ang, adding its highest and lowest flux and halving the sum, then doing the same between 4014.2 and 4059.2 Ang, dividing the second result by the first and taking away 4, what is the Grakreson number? -2.92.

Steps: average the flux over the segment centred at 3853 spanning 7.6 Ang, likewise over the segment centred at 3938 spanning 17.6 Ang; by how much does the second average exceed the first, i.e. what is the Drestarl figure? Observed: -27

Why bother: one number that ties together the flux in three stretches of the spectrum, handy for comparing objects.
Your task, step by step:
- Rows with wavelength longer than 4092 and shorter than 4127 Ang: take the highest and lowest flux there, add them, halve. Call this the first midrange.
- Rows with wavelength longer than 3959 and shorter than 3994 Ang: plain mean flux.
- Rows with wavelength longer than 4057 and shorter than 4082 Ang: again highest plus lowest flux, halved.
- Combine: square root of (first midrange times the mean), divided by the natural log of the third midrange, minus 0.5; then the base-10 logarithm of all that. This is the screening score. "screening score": 1.48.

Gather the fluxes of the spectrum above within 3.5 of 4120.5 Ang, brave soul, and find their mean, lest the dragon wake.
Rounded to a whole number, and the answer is 182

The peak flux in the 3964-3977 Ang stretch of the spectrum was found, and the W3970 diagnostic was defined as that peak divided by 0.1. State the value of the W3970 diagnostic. 1310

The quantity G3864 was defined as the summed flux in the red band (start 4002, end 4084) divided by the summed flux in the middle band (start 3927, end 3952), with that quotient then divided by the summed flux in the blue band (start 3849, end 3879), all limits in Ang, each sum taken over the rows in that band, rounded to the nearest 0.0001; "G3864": 0.0018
